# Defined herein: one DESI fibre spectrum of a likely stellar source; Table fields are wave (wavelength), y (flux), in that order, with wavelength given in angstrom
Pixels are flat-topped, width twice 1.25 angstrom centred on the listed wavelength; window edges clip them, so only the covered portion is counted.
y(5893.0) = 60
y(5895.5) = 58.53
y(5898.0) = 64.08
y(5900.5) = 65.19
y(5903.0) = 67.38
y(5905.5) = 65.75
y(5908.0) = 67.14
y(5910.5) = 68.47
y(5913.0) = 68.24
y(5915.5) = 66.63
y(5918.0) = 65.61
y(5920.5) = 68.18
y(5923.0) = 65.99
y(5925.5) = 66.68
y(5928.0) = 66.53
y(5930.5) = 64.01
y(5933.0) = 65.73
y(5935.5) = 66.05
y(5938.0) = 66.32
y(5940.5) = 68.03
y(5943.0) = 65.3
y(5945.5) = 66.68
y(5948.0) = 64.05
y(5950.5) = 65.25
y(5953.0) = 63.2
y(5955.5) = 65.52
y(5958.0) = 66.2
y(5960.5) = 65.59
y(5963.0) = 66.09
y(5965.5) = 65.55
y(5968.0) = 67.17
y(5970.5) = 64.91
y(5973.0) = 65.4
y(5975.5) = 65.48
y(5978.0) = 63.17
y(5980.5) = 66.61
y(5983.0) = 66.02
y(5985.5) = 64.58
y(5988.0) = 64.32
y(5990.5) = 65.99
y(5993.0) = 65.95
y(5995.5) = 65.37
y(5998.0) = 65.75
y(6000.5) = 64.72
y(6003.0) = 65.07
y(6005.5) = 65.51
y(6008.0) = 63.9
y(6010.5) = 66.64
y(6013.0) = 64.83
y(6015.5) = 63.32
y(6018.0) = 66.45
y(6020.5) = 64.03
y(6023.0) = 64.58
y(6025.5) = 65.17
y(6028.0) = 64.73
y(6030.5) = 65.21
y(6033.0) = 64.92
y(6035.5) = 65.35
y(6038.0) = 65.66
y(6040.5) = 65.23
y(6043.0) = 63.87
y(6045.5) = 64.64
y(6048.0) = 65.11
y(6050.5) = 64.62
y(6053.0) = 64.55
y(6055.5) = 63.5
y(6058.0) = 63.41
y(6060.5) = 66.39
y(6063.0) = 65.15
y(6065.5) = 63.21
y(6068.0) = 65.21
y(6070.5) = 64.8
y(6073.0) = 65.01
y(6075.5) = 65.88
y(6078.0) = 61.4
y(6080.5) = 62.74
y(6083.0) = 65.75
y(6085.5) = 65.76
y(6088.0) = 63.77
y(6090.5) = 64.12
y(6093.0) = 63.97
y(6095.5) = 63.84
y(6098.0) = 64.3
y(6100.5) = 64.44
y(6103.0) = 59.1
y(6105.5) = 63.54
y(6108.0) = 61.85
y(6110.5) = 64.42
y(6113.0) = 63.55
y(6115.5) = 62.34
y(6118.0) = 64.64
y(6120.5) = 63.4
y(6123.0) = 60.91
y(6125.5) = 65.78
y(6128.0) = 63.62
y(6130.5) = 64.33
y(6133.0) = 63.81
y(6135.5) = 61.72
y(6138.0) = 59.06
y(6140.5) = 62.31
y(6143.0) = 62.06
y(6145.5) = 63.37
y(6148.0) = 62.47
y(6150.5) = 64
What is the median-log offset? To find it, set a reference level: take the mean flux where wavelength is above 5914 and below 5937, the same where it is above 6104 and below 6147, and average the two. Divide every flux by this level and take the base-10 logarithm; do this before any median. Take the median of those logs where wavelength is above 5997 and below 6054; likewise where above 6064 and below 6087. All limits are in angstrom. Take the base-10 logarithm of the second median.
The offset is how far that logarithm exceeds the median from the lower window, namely -2.53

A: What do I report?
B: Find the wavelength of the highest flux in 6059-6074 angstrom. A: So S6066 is 6060.5 angstrom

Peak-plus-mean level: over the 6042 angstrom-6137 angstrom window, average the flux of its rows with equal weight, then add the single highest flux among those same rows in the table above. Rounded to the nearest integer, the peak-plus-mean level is 130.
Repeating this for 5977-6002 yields 132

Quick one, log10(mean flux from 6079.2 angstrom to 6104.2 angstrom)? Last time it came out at 1.80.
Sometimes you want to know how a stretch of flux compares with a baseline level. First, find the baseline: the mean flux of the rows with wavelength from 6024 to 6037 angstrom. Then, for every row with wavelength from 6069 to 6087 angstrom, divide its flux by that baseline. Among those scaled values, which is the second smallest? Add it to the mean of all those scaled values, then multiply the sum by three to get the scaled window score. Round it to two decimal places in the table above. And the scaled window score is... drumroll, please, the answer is 5.86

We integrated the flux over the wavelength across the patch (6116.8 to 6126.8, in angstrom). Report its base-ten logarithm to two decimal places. 2.80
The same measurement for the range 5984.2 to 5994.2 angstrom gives 2.81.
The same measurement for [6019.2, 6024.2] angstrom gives 2.51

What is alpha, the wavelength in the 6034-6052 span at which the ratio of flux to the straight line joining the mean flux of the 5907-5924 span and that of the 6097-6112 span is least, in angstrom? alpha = 6043.0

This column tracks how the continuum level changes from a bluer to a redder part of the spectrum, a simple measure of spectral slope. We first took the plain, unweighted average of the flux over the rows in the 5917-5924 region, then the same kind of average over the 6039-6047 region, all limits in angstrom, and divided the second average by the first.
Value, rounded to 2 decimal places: 0.97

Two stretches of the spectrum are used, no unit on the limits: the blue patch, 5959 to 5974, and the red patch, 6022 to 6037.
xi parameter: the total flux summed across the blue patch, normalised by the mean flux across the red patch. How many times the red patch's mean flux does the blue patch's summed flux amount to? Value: 6.07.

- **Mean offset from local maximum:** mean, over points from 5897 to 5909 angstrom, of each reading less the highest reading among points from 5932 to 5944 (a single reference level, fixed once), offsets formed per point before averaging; -2.1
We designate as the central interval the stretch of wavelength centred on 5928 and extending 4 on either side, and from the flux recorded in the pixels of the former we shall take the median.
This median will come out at 66.5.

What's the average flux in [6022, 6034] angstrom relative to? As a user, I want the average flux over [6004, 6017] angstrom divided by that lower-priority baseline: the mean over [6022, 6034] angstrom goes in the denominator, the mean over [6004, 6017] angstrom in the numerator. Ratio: 1.00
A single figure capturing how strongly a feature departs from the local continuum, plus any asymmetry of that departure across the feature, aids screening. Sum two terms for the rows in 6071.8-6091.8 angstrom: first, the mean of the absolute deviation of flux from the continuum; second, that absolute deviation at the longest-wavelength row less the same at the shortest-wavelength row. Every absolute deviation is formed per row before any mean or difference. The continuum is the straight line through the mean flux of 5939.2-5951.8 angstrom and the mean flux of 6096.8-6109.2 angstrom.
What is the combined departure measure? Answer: 1.2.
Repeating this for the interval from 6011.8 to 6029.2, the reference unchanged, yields 1.0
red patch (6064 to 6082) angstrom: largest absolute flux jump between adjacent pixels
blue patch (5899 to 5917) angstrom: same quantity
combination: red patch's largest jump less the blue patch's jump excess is 2.3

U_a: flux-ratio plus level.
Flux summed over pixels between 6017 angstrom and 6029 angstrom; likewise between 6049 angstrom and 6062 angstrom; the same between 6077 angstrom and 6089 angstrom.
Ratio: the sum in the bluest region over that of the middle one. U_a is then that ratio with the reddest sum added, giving 320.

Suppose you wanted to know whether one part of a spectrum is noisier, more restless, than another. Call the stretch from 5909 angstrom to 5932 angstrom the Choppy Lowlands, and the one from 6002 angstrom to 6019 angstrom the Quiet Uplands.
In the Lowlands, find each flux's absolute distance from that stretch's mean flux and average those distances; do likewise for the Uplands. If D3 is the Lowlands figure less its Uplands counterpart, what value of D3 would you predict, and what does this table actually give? 0.12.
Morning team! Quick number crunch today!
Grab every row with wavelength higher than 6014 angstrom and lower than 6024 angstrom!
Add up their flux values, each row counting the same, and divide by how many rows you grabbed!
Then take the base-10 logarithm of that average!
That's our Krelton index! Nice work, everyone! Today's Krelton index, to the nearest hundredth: 1.81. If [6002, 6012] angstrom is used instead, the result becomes 1.81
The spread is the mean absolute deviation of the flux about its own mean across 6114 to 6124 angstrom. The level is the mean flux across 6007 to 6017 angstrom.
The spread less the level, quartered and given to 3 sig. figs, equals -15.9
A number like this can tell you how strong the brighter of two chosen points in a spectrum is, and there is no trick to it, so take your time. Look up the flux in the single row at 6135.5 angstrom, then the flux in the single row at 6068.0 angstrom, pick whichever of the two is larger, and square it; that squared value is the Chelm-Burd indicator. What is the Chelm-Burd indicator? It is 4252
